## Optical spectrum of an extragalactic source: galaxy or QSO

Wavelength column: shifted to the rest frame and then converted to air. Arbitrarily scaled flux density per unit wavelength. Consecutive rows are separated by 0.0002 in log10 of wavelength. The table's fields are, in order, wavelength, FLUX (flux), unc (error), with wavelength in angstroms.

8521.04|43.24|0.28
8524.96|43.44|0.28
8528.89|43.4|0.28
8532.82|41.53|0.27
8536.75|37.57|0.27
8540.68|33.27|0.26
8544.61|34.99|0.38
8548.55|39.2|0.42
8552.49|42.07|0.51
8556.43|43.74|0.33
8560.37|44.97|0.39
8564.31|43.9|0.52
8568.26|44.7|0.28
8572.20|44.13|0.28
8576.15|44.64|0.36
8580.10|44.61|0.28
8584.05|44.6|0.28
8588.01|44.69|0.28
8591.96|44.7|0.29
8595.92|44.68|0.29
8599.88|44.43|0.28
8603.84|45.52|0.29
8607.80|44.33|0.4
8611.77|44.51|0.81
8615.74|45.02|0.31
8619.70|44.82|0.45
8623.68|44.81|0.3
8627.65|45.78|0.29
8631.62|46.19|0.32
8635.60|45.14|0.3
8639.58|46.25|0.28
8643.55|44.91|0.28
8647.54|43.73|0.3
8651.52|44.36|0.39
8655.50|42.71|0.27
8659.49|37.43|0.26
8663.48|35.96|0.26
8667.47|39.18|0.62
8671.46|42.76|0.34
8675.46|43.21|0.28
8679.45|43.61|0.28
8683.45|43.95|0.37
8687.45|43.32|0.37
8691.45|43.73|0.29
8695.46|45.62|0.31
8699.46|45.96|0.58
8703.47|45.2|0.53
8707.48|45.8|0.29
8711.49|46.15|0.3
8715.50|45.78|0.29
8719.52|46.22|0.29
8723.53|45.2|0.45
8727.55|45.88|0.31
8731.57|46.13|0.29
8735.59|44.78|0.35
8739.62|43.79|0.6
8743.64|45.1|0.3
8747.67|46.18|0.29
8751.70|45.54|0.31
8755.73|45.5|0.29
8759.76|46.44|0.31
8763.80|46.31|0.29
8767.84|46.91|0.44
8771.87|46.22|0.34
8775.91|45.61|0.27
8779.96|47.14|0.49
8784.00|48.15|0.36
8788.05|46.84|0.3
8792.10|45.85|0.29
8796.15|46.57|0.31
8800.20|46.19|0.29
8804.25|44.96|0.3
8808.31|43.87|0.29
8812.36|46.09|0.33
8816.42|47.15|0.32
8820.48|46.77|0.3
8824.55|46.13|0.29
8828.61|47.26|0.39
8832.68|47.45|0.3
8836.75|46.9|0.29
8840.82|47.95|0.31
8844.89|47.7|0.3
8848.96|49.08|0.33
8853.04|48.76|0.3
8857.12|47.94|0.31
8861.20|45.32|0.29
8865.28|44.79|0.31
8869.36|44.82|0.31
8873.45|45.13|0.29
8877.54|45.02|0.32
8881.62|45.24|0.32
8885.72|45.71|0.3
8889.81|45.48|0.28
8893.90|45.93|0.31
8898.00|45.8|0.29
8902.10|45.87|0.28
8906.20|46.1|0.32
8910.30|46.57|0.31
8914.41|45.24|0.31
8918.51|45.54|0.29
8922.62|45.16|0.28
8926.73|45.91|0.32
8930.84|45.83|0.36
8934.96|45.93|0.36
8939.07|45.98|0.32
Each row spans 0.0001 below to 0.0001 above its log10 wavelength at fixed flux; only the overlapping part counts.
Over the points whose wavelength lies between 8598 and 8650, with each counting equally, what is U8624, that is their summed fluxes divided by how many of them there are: 45.0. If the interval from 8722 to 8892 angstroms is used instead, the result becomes 46.2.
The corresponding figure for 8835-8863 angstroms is 47.7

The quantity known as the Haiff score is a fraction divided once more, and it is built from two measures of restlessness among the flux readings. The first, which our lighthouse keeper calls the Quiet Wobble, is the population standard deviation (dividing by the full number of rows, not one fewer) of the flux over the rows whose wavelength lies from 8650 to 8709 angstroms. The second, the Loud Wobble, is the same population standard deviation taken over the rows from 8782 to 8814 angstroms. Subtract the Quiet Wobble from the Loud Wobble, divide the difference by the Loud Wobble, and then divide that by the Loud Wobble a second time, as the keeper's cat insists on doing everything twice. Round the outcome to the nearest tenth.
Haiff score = -1.2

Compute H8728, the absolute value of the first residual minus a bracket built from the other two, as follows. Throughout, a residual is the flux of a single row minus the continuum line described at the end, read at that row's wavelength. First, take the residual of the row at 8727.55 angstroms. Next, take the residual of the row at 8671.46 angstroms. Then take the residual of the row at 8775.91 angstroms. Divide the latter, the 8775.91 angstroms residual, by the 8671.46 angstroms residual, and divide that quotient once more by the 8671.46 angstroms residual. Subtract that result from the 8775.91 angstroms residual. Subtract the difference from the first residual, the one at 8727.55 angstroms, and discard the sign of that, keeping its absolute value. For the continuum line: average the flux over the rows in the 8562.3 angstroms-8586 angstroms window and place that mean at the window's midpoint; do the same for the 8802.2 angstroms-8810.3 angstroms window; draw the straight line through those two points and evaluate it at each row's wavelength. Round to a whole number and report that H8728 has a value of 1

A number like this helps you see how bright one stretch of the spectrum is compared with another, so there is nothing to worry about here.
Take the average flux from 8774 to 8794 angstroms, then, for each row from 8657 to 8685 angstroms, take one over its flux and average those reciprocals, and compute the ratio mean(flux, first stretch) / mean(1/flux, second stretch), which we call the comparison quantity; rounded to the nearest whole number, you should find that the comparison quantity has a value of 1898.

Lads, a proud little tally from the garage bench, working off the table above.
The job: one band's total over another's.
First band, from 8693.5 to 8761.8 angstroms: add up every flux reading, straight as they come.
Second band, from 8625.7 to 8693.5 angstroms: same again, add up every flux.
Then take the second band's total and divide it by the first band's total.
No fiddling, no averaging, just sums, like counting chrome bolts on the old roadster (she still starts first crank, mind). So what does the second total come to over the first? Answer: 0.94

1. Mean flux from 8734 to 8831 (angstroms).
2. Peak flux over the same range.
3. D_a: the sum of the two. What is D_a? 94.2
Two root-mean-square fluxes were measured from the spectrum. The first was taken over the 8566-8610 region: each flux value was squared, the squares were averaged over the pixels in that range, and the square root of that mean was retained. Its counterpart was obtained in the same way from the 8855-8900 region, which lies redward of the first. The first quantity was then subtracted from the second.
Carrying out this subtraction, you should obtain 0.9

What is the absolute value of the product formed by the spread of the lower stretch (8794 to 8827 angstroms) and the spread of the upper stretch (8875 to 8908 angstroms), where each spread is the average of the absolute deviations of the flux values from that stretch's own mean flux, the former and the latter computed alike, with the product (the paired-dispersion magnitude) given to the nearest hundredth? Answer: 0.23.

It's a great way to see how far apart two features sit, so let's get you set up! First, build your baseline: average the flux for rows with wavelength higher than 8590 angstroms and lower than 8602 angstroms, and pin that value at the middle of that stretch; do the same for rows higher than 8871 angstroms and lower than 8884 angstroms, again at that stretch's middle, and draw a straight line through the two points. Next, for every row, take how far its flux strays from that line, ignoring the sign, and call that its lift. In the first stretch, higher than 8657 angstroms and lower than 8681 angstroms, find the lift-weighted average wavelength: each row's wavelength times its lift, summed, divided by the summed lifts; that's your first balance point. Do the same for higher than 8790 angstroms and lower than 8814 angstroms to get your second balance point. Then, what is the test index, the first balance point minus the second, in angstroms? -136.5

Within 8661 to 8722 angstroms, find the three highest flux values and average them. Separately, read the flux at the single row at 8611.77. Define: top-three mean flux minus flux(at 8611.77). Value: 1.6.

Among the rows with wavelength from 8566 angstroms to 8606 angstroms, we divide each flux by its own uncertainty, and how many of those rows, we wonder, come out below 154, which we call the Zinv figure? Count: 1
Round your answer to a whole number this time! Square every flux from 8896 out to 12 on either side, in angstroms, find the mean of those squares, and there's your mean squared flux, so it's 2099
